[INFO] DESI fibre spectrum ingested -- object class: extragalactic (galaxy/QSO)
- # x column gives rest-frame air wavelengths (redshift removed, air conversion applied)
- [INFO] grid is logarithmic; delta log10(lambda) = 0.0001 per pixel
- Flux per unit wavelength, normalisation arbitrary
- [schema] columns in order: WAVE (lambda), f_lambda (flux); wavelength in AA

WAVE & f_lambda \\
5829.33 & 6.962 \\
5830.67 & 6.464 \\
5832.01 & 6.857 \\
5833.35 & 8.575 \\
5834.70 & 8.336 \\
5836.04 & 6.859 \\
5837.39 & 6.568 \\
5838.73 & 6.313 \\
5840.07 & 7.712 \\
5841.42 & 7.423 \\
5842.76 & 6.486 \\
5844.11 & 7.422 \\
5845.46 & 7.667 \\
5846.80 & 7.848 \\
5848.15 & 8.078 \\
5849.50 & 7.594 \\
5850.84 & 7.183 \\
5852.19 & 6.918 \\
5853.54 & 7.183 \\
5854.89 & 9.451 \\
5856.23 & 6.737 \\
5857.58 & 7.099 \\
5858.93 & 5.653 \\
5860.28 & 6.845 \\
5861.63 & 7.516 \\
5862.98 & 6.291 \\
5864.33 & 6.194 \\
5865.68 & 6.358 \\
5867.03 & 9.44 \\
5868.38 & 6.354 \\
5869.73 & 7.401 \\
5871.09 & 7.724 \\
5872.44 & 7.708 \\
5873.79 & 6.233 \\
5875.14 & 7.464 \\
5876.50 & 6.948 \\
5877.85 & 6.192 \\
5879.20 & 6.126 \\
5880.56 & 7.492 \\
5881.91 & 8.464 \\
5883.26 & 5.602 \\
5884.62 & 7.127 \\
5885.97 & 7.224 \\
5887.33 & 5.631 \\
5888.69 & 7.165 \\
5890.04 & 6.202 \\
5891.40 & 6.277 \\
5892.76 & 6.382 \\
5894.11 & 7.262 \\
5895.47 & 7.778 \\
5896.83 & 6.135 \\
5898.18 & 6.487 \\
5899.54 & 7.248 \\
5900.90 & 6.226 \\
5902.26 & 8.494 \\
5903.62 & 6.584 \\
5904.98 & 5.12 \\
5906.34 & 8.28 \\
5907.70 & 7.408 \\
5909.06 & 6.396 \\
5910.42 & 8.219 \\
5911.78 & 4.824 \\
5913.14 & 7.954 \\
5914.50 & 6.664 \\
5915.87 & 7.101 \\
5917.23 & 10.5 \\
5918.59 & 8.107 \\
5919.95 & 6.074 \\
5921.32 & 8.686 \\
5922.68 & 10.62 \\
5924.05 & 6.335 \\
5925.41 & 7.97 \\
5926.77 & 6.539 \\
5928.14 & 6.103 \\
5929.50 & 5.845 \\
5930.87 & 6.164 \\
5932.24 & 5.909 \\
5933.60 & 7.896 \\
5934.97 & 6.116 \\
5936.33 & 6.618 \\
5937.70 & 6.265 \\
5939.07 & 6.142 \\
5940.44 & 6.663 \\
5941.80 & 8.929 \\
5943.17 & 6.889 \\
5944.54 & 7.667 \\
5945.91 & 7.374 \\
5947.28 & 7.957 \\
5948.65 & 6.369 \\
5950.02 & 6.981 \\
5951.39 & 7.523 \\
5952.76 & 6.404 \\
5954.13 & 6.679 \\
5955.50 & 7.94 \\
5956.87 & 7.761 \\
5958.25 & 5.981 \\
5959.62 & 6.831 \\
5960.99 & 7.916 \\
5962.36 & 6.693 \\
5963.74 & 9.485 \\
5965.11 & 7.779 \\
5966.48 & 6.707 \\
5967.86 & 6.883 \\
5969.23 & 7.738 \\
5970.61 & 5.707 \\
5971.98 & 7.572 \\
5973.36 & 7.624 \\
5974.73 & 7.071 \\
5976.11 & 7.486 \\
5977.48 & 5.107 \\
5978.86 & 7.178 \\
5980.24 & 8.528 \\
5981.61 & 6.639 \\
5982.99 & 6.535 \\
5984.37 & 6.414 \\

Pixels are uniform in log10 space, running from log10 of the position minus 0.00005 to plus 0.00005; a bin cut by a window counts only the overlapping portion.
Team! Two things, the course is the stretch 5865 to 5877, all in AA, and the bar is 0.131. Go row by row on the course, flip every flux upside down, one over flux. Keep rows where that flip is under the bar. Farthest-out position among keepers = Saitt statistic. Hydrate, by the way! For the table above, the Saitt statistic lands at 5872.44 AA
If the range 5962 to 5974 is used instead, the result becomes 5969.23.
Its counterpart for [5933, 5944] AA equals 5941.80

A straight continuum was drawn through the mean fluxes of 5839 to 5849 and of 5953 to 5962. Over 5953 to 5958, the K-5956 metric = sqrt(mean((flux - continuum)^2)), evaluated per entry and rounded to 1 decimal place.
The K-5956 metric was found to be 0.6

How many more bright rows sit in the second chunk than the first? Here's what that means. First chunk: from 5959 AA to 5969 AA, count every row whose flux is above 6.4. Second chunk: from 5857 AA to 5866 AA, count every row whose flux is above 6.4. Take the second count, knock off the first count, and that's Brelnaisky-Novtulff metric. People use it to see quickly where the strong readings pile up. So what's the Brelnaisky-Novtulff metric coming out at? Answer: -4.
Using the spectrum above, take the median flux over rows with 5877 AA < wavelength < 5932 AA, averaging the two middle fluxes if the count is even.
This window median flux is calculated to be 6.62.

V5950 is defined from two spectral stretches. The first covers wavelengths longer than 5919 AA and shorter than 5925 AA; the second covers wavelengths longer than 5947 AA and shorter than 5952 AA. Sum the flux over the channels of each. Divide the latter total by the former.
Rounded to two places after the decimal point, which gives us 0.91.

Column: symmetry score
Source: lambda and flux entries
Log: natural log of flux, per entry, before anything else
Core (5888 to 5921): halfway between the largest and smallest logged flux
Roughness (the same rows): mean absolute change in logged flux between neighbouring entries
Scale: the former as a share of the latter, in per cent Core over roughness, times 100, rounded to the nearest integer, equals 913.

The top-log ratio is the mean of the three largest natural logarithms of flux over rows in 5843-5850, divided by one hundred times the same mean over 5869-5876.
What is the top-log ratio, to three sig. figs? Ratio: 0.0101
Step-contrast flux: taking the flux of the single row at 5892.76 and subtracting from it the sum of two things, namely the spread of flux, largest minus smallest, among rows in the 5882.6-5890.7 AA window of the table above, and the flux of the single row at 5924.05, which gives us -1.6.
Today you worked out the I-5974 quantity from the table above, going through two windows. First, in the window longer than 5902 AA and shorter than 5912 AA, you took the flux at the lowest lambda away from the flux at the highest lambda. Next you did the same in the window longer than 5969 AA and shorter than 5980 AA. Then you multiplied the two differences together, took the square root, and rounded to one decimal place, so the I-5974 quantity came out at 1.4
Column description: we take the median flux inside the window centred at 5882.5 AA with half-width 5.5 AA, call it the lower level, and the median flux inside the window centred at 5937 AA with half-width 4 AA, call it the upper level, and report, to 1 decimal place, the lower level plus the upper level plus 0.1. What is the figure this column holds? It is 13.2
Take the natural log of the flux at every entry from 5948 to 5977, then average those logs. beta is 1.97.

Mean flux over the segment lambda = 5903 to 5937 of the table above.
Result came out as 7.1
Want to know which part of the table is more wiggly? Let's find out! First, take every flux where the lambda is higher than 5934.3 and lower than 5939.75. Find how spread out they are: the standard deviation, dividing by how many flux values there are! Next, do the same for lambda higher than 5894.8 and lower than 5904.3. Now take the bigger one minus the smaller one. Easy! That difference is 0.62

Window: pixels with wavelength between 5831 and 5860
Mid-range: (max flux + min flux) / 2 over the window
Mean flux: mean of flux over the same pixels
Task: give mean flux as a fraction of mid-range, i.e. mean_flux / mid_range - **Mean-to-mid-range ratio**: 0.97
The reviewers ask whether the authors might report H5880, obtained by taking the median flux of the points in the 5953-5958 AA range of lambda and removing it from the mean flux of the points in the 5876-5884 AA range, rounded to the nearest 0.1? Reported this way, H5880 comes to -1.0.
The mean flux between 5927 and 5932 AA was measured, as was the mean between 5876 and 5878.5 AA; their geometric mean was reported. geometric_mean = 6.30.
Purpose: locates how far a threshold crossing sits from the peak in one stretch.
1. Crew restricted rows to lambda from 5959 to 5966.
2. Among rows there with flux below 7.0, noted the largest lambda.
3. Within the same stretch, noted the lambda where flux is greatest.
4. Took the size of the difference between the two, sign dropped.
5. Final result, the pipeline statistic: 1.4 AA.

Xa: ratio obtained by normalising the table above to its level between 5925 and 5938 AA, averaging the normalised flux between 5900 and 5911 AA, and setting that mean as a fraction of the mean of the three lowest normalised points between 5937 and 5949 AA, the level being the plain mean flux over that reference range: 1.13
